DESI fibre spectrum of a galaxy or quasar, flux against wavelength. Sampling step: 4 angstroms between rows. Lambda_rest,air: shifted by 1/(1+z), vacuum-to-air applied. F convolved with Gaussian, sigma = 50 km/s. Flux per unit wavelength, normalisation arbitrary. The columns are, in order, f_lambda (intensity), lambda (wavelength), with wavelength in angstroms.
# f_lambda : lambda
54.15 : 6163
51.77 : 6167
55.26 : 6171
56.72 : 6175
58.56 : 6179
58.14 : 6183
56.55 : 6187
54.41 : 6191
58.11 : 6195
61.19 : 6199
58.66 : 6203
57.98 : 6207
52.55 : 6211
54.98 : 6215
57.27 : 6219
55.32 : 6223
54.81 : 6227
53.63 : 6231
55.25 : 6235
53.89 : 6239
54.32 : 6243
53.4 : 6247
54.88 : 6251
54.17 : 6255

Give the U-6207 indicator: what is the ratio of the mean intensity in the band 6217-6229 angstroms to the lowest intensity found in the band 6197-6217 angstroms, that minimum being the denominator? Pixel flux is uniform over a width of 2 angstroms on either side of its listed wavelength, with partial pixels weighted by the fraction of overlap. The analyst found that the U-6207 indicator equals 1.06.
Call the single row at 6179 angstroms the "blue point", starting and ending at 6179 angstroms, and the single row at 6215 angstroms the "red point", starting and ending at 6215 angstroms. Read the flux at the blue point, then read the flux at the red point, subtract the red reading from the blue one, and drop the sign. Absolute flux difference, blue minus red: 3.6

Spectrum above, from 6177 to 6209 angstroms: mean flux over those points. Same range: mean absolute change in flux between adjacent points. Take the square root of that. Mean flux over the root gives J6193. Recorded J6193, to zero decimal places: 41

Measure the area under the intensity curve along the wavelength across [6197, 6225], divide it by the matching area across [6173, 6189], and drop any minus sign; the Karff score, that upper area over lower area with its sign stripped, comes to 1.7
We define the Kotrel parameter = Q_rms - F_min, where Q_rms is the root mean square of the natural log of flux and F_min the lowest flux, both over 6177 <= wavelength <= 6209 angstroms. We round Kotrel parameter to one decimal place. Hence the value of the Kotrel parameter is -50.4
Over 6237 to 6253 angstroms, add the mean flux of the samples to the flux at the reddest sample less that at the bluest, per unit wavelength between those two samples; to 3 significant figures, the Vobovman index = 54.2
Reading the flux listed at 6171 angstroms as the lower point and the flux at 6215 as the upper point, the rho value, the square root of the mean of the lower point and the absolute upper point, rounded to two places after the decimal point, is 7.42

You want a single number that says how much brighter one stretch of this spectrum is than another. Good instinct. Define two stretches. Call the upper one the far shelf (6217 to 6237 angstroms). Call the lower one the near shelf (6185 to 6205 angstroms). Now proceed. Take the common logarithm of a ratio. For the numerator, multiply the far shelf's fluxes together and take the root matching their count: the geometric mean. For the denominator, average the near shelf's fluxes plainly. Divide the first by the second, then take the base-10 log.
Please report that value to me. -0.020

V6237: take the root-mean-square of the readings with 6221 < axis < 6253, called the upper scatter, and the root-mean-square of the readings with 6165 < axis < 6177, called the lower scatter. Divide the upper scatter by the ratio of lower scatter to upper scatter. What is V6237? 54.3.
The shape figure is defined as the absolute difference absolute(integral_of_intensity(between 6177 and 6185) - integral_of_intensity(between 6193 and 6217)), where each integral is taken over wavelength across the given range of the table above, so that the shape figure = 907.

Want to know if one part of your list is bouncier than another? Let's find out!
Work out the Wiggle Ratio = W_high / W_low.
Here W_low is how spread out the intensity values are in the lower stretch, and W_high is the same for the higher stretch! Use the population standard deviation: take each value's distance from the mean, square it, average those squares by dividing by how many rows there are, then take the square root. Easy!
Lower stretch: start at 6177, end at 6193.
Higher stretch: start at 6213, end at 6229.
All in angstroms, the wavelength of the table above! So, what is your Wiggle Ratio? 0.60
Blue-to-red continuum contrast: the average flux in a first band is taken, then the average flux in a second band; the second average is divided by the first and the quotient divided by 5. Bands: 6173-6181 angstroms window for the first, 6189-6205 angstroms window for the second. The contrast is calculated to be 0.202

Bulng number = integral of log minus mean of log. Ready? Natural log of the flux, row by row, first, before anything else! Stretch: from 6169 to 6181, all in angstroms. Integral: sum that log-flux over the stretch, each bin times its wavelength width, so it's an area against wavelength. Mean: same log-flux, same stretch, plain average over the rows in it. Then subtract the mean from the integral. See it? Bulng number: 44.4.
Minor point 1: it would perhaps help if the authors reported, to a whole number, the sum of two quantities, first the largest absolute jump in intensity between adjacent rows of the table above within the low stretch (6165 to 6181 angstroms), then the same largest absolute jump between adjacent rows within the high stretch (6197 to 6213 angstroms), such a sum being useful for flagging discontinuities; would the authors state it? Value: 9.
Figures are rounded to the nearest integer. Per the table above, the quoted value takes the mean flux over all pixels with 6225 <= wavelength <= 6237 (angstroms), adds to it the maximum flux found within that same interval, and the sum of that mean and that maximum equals 110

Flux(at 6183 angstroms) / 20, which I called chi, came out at 2.91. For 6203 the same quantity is 2.93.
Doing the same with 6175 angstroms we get 2.84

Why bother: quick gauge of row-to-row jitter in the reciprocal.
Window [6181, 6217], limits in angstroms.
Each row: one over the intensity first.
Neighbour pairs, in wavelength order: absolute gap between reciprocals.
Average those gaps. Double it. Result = 0.0017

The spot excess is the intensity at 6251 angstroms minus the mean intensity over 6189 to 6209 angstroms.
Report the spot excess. -3.19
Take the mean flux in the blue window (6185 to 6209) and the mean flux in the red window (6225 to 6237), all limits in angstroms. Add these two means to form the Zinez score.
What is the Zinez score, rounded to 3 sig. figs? 112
